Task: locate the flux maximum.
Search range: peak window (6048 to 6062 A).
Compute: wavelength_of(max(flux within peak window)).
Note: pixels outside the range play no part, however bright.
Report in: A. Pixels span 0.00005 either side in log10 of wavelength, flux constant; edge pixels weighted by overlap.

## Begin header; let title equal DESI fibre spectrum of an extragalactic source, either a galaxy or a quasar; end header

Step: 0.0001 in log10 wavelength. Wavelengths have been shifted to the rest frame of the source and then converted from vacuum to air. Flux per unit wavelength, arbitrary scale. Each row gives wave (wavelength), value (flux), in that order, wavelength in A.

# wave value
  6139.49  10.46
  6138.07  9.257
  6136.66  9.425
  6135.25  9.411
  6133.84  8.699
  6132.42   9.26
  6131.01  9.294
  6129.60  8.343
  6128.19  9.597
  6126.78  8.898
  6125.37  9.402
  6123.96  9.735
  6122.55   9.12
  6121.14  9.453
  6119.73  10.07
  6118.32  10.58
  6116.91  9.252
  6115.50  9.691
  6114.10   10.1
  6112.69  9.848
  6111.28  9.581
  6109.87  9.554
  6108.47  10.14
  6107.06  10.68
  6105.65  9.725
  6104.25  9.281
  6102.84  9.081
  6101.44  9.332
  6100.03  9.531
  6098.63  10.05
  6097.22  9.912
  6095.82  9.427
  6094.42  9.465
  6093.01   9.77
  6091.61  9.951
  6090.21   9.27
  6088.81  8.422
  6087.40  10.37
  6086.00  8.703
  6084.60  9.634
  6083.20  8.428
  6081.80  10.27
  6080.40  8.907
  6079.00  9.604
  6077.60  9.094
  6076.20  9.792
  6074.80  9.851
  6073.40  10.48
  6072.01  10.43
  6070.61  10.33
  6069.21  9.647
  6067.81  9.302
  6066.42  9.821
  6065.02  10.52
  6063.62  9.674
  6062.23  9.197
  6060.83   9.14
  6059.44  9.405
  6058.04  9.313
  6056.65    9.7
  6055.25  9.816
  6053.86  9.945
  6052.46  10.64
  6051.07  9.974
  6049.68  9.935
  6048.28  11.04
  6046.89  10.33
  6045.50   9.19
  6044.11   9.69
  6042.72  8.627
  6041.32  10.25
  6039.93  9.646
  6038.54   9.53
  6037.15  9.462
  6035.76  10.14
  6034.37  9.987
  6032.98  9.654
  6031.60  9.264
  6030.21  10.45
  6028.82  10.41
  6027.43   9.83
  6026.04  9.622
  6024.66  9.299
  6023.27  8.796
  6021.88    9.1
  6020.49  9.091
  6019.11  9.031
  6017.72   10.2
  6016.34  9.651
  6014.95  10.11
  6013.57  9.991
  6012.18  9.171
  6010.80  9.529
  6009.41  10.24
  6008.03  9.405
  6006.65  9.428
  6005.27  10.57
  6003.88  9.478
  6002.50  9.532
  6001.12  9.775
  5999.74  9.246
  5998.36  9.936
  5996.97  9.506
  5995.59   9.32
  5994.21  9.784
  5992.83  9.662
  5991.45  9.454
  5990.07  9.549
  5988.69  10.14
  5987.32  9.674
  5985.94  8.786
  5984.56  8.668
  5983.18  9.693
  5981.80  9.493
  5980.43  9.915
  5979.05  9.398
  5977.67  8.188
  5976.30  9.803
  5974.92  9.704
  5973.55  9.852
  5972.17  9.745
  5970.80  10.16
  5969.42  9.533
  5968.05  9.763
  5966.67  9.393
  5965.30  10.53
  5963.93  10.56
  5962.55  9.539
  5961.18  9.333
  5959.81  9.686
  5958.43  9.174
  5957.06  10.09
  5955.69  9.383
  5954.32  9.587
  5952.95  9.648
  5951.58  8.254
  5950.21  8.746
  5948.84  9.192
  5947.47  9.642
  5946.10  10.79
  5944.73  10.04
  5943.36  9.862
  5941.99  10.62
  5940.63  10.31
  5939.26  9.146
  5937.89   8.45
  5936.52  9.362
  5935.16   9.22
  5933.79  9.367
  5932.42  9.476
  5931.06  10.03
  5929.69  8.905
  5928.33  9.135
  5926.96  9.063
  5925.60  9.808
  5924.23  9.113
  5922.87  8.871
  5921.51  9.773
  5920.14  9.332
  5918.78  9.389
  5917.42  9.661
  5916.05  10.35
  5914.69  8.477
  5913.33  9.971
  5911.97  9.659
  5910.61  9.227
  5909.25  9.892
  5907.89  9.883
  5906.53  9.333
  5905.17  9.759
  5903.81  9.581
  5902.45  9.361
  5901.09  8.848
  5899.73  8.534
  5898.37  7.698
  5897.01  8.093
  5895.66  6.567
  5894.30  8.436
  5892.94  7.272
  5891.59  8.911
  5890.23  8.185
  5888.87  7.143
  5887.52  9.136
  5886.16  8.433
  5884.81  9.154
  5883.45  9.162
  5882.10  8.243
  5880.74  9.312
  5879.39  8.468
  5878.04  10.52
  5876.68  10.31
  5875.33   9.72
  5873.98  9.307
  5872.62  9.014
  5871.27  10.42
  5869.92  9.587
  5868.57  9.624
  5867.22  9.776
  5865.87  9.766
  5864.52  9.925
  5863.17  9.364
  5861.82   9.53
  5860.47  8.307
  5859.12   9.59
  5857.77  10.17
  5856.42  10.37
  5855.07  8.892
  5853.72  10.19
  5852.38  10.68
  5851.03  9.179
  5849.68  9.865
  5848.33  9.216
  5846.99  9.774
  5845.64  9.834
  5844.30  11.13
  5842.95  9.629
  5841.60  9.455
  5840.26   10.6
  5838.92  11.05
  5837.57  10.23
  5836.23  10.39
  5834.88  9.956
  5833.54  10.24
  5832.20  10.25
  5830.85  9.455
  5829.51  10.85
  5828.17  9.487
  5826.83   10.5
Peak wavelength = 6048.28 A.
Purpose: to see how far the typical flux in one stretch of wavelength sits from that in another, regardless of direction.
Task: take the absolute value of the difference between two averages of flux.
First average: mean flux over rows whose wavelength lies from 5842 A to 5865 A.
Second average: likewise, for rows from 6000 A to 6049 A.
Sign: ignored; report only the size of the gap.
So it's 0.04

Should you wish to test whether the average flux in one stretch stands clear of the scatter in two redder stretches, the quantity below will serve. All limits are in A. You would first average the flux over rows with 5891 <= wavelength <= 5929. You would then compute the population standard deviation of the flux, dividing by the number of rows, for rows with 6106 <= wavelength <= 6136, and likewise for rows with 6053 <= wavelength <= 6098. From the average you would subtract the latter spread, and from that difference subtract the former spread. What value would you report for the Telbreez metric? 7.97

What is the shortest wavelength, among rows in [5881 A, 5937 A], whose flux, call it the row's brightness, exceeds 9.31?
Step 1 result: 5902.45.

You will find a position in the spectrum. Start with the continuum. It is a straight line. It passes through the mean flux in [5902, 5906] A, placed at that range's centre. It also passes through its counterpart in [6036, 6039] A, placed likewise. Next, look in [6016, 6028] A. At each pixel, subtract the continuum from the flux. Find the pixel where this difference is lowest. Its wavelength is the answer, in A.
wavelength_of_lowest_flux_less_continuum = 6023.27 A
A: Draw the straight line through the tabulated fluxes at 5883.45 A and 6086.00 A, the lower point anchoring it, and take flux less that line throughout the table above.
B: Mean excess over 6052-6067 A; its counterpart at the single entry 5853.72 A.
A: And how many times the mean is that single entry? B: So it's 1.0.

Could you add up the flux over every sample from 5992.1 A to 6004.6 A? 86.2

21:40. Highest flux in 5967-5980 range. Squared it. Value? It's 103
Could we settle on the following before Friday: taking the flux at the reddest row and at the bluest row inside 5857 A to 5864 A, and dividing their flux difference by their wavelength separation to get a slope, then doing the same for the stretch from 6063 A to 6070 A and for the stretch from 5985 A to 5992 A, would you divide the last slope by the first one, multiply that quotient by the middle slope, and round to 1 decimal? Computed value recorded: 0.0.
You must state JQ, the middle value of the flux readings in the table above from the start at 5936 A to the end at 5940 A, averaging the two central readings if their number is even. 9.1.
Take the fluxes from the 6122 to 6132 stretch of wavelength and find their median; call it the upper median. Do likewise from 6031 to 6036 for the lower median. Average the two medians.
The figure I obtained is 9.56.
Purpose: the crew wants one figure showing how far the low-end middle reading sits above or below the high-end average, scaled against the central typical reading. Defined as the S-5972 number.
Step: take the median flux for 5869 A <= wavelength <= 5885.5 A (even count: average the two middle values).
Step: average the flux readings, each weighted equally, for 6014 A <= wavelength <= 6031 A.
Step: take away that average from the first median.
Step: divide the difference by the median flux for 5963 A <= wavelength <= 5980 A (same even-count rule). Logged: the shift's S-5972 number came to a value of -0.03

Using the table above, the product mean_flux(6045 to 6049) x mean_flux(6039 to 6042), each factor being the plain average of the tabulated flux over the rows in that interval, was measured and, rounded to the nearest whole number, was 101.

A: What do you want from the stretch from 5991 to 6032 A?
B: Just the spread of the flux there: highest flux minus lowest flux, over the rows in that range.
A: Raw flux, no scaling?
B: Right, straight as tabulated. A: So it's 1.77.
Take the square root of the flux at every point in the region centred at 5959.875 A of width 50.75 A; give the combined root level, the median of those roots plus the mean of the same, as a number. 6.199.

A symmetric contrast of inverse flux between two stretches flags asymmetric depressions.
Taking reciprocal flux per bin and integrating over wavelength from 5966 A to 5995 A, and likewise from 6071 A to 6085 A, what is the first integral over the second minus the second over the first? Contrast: 1.6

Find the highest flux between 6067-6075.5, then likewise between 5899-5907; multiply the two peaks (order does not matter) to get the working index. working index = 102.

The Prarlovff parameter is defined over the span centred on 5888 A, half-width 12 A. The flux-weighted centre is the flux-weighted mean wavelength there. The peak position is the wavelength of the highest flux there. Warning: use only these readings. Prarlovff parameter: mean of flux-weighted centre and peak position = 5882.8 A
